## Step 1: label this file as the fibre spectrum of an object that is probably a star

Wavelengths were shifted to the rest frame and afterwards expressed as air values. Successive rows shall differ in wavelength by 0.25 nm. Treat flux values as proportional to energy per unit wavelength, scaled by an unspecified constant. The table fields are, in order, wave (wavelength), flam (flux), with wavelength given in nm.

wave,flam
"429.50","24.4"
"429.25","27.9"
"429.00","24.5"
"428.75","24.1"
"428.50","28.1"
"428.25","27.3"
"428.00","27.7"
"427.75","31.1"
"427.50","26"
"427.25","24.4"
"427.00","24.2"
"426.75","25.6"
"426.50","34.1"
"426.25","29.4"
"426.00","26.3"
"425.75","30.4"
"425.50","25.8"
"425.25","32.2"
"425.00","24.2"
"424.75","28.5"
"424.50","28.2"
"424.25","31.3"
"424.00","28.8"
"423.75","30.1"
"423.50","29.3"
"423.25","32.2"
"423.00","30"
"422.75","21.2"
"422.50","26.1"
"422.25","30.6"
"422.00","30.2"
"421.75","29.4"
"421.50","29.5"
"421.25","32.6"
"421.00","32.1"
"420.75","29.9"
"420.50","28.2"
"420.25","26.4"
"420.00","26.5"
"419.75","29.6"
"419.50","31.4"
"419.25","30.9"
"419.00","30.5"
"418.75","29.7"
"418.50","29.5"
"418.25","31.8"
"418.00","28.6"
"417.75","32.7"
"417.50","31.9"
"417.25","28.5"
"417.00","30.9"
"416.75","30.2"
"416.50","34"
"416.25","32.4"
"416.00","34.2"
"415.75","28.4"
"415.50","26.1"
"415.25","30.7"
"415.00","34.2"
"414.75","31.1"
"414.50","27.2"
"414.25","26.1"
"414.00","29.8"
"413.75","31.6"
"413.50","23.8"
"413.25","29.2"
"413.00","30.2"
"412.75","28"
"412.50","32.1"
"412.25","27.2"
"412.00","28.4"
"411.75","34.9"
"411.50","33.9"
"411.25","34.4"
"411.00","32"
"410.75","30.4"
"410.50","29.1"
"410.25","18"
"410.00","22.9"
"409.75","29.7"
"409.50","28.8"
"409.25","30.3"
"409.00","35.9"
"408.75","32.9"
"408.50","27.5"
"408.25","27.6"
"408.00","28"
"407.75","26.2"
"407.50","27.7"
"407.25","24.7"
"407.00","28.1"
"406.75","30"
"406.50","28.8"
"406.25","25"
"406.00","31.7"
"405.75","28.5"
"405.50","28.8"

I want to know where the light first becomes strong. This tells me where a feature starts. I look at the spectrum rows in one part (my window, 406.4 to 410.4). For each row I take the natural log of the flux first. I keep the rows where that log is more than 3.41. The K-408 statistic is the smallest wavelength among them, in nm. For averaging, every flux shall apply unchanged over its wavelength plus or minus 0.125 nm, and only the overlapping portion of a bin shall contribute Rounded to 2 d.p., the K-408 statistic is 408.75 nm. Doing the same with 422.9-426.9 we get 423.25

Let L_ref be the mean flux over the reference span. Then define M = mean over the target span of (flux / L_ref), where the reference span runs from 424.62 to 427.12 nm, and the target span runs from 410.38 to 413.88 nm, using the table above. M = 1.08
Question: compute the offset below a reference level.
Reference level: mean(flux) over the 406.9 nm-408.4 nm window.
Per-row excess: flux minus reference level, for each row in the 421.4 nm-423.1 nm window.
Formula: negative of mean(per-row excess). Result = -1.1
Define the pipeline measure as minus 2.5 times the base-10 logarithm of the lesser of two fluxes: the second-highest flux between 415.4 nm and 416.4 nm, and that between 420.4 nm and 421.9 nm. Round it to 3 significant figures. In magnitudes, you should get -3.77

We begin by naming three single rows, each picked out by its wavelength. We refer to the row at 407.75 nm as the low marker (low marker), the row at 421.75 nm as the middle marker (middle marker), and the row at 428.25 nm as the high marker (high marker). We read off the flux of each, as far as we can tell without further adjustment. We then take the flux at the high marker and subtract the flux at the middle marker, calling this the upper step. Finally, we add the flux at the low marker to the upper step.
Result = 24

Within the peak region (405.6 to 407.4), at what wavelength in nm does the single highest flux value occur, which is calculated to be 406.00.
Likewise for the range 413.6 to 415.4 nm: 415.00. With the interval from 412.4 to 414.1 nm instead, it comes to 412.50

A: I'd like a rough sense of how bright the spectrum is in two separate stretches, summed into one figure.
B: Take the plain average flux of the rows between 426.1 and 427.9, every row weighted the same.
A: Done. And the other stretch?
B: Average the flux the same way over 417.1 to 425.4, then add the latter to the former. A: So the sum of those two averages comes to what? 57.3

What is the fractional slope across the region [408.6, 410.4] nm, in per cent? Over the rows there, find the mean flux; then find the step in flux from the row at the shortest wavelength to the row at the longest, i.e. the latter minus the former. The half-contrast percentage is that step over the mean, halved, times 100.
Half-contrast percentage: -26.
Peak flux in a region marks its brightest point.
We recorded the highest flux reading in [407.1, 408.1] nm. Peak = 28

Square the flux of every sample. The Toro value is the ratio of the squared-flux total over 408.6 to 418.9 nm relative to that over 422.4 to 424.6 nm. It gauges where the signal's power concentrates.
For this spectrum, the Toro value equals 5.0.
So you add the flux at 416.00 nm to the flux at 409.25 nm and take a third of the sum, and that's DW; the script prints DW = 21.5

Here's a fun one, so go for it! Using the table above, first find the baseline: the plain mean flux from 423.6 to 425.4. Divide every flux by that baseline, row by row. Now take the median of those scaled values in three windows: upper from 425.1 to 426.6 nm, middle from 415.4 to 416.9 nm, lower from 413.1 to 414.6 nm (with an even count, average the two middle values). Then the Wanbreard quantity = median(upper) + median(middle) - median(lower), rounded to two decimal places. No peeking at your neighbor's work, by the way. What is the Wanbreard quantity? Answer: 1.14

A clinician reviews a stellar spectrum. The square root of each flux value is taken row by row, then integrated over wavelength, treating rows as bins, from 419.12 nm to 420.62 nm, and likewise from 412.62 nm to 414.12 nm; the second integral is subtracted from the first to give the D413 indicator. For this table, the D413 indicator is 0.012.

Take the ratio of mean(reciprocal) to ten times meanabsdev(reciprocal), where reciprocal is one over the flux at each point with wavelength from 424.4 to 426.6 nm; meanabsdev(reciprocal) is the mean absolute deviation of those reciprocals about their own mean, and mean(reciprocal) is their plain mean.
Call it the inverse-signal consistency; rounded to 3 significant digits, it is 1.20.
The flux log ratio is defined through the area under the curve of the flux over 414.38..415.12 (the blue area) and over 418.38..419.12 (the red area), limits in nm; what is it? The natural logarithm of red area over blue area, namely -0.03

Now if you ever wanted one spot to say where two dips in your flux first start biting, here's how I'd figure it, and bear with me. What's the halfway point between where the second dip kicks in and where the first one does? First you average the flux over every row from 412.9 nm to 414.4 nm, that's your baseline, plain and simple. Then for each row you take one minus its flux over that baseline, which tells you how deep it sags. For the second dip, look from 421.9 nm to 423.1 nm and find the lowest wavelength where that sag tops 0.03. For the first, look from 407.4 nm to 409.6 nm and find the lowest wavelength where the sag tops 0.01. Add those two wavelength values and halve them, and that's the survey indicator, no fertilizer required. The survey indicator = 415.00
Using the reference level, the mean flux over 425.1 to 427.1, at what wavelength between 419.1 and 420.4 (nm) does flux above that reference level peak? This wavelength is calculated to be 419.50 nm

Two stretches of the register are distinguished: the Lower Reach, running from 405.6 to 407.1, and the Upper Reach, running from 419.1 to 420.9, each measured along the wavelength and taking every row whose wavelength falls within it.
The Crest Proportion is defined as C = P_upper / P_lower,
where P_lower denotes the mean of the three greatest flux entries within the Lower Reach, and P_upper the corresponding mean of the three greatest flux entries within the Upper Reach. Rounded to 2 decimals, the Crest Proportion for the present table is 1.02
